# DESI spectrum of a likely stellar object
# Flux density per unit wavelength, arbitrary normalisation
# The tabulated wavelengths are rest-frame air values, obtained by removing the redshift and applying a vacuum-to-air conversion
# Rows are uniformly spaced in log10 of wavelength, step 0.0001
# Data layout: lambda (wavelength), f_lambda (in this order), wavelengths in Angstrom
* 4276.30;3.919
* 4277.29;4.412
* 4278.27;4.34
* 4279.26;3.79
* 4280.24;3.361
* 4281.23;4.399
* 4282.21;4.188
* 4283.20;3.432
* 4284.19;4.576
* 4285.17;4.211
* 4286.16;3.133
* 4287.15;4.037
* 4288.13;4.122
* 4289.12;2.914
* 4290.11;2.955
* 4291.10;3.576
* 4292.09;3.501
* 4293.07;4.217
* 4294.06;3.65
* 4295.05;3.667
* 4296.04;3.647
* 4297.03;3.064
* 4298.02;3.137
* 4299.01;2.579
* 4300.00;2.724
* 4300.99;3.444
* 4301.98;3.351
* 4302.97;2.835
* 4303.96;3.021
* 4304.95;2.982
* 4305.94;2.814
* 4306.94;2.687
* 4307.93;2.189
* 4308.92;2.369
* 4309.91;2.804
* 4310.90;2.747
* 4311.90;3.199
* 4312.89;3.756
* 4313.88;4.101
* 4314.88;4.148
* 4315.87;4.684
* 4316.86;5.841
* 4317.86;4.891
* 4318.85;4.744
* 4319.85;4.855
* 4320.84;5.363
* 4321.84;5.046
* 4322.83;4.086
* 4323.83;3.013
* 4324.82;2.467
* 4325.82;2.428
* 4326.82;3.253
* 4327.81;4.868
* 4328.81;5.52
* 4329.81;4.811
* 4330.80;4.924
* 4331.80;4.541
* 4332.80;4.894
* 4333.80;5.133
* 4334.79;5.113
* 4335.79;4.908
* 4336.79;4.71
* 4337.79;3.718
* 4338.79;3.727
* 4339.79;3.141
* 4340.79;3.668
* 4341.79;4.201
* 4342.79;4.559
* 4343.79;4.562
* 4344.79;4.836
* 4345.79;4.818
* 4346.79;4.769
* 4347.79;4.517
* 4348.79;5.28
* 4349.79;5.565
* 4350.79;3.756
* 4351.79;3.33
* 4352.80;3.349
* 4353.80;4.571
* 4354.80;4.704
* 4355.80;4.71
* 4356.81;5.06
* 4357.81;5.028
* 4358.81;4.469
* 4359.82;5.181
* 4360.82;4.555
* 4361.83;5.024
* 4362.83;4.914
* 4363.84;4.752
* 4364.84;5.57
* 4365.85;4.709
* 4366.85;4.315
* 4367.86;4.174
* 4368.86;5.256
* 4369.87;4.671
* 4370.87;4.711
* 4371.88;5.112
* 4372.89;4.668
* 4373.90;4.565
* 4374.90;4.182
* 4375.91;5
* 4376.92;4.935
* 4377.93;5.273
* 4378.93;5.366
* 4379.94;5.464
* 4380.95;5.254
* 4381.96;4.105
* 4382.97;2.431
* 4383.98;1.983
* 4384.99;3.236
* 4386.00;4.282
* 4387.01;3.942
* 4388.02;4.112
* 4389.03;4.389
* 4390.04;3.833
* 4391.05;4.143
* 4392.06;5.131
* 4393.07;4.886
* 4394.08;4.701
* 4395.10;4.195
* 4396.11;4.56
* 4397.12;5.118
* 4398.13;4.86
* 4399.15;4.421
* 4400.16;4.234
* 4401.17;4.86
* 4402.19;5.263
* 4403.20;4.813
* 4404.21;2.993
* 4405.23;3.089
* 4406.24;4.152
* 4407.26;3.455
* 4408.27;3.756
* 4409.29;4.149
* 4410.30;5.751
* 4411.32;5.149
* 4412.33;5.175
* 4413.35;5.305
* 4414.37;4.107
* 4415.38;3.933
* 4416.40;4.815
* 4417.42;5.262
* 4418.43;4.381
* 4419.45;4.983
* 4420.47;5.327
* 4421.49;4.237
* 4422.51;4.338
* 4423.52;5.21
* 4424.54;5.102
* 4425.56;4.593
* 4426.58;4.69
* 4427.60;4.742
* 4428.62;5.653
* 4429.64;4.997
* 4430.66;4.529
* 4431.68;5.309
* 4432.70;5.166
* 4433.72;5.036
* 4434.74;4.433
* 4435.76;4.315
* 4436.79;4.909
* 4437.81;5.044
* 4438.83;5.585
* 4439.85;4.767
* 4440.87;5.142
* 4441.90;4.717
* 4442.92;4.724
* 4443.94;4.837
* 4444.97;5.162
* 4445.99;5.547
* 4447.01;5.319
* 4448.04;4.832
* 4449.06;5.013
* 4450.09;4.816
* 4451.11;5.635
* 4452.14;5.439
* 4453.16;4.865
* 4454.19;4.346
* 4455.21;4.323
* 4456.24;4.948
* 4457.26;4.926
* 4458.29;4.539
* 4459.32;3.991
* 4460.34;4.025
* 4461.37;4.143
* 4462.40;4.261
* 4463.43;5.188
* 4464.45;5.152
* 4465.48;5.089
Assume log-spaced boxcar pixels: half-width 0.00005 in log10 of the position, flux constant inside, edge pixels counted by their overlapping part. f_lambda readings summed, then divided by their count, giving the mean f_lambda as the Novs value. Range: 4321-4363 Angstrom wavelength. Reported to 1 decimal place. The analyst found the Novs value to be 4.4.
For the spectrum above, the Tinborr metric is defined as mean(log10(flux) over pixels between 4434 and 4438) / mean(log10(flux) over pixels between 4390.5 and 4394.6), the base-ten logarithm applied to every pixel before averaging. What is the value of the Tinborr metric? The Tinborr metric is 1.00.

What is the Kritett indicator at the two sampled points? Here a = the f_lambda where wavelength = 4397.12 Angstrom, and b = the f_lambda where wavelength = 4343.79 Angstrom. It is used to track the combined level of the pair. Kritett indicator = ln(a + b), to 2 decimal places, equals 2.27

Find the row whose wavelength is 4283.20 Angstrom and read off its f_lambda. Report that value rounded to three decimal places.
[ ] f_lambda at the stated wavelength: 3.432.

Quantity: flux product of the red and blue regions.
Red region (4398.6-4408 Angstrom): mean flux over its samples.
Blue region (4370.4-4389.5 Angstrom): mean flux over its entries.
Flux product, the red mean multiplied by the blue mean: 18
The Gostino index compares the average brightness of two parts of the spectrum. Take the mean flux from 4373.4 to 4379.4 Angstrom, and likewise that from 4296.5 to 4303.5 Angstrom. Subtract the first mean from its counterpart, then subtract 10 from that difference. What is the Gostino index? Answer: -11.9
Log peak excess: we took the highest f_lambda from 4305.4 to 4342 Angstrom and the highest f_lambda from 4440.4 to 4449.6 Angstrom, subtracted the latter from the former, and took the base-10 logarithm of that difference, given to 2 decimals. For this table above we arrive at -0.53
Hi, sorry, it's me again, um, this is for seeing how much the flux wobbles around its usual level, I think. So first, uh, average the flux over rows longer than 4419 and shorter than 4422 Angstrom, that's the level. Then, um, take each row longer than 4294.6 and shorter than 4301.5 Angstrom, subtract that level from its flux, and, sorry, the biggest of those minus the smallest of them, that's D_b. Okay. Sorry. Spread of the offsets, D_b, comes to 1.09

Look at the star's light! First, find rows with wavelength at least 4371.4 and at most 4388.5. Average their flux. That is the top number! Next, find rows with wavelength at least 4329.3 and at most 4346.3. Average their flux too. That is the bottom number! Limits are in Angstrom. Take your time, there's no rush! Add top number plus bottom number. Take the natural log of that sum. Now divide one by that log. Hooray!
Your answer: 0.46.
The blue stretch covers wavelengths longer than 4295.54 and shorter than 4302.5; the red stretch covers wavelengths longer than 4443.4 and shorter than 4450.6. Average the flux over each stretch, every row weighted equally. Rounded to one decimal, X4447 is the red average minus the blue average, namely 1.9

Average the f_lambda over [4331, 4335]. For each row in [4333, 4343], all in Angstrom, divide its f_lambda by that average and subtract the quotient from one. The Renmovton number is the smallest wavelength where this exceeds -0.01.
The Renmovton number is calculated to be 4335.79 Angstrom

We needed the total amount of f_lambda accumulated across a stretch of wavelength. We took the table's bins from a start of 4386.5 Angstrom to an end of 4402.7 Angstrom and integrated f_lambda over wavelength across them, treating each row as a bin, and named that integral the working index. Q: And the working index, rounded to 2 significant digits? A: 74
